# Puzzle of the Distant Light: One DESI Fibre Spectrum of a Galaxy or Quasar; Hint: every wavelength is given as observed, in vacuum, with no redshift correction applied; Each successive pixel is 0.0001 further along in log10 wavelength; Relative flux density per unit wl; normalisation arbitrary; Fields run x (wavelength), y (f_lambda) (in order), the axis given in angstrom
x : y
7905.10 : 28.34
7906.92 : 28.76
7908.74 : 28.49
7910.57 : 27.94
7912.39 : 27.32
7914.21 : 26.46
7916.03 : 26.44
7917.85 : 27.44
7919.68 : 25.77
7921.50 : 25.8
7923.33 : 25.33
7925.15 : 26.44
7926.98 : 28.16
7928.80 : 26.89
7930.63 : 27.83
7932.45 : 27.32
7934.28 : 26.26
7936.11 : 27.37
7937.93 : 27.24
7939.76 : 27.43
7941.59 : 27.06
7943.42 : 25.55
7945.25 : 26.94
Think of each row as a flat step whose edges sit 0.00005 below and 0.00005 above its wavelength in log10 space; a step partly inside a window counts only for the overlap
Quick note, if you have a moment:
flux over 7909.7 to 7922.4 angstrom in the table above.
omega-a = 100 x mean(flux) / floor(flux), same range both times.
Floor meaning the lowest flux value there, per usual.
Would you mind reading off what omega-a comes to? 103.8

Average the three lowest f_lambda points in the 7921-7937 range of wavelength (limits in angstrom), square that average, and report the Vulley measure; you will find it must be 665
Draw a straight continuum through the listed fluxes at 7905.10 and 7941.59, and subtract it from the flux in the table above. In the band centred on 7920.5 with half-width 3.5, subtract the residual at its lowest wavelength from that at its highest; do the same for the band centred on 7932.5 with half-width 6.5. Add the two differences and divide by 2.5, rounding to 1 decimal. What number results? -1.0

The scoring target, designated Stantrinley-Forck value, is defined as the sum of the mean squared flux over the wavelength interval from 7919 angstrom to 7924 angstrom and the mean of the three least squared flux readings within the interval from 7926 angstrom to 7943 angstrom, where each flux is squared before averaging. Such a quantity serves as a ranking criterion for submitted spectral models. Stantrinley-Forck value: 1372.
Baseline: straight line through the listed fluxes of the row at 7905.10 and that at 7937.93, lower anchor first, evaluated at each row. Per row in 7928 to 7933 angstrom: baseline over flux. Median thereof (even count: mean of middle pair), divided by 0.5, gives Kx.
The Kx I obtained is 2.01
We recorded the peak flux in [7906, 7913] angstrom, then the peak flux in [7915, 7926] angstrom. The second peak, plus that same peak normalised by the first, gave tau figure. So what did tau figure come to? 28.4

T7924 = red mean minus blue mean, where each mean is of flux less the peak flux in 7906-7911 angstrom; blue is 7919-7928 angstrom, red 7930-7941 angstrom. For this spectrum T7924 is 0.9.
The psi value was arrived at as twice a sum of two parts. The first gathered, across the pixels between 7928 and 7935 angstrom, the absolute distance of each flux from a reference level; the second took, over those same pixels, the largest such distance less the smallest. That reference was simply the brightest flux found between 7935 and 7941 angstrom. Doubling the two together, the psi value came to 6.6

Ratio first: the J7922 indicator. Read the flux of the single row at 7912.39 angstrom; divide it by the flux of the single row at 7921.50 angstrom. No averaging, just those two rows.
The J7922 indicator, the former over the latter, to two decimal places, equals 1.06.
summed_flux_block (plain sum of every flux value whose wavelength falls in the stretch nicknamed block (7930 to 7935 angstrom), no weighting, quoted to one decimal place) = 81.4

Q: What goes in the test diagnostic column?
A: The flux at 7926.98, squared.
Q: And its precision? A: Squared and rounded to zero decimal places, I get 793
